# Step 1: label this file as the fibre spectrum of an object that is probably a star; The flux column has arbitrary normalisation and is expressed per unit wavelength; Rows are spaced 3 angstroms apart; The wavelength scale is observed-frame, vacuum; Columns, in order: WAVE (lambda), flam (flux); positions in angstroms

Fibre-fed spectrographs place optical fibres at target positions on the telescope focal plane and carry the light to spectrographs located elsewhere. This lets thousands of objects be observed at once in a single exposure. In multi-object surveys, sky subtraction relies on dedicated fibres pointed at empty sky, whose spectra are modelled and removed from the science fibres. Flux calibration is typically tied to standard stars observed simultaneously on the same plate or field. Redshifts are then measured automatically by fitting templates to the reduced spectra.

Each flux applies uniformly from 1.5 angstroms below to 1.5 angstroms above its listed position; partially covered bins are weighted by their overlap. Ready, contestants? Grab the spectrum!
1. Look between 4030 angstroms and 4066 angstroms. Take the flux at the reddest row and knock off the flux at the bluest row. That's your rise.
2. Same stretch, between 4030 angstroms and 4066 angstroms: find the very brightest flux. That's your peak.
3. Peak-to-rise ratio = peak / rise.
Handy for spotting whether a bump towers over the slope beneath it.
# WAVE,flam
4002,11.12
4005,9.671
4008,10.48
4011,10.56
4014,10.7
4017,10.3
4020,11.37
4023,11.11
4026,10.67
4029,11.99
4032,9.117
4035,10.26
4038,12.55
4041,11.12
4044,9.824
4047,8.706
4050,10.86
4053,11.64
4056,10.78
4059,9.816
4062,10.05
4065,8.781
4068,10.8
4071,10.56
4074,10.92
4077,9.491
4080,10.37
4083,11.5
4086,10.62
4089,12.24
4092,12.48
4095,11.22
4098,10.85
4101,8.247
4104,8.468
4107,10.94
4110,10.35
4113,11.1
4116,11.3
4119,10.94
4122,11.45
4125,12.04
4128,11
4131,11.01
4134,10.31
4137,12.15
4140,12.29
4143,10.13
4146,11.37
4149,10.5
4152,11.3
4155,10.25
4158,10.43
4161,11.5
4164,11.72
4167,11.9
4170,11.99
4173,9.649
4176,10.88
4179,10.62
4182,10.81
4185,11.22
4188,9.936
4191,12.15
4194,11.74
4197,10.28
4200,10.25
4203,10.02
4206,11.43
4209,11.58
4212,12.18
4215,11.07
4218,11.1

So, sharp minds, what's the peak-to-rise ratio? -37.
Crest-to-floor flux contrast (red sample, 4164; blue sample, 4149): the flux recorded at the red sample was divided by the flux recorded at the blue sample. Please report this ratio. 1.12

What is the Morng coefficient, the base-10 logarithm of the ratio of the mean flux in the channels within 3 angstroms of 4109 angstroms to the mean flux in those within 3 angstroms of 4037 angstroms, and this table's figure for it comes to -0.03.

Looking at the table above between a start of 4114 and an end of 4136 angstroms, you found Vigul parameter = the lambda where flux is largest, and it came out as 4125 angstroms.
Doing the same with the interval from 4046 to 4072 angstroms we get 4053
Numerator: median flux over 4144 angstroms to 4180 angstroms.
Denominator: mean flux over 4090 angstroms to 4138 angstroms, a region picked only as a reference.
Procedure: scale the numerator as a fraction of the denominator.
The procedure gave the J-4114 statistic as 1.02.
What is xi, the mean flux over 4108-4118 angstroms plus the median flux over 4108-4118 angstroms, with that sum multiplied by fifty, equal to 1101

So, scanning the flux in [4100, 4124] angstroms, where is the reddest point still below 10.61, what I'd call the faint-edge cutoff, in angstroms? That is 4110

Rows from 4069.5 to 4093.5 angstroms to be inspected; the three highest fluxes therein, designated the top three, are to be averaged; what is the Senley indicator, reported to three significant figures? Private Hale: 12.1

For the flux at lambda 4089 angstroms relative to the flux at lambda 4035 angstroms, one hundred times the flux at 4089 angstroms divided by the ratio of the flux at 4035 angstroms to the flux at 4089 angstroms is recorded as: 1460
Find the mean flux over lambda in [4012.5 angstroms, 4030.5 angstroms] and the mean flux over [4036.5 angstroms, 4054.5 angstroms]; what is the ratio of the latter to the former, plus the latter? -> 11.8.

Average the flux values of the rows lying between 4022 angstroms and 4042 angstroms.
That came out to 11.0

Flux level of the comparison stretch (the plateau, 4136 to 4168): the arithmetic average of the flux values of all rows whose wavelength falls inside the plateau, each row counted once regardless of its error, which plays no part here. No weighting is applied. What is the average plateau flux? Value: 11.2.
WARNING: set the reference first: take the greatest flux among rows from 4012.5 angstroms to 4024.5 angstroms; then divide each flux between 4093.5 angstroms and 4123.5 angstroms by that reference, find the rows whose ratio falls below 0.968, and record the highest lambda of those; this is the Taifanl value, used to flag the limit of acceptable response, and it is 4119 angstroms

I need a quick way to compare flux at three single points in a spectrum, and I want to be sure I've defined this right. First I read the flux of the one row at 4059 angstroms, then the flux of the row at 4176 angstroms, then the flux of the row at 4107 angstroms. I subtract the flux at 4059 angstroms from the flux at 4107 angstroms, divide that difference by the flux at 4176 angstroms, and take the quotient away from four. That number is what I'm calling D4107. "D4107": 3.90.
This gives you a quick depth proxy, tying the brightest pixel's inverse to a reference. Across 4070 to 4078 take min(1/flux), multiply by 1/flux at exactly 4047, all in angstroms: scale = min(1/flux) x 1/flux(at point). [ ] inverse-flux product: 0.0105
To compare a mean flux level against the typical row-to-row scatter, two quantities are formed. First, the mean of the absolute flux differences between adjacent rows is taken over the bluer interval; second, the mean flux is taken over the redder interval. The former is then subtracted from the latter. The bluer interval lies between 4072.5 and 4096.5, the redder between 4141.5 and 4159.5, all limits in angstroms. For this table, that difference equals 9.6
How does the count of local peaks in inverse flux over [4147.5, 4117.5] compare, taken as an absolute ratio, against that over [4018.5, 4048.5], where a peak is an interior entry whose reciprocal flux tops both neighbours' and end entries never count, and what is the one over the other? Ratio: 1.5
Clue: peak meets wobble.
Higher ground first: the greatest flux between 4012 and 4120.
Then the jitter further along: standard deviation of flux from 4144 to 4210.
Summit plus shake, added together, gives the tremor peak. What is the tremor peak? 13.3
